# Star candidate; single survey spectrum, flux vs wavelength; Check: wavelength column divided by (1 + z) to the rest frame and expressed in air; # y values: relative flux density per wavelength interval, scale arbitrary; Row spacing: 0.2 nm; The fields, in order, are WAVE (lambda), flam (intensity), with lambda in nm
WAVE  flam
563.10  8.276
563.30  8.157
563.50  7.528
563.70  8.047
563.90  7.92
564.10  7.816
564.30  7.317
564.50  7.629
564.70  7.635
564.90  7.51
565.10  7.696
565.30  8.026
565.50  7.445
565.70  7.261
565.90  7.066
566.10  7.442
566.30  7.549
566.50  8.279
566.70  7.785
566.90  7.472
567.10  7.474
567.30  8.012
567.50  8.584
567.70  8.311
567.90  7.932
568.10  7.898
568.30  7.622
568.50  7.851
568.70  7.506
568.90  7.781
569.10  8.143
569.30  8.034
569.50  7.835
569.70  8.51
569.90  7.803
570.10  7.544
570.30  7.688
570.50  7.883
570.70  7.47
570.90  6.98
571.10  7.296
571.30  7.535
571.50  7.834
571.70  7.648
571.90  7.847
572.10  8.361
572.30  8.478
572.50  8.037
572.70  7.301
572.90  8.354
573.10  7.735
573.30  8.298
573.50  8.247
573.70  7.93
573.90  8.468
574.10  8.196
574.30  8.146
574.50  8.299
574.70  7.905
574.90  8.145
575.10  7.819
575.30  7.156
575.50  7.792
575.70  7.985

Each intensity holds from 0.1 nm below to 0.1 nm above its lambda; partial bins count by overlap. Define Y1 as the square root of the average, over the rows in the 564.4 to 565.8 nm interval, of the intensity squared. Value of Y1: 7.60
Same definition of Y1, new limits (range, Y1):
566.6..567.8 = 7.95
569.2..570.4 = 7.91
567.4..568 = 8.28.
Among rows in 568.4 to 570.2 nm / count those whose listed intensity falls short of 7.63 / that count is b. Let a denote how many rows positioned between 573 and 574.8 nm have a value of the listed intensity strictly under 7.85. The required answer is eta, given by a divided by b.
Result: 0.5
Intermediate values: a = 1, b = 2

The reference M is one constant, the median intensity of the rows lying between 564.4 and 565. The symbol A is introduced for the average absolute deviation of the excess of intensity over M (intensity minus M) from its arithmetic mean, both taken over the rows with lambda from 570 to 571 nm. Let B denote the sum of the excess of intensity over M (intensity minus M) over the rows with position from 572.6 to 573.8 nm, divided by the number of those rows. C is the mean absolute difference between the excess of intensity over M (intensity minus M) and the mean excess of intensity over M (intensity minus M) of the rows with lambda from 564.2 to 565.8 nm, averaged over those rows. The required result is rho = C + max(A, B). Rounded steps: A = 0.23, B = 0.35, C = 0.18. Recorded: 0.53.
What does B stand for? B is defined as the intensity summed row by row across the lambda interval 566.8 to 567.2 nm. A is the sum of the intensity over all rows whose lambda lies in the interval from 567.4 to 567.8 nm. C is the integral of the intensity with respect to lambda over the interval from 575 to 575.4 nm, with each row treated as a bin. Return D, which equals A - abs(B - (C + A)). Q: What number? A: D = 12.0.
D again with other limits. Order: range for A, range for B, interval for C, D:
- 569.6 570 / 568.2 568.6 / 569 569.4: 12.2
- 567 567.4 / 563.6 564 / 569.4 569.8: 12.7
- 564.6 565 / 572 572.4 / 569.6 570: 13.6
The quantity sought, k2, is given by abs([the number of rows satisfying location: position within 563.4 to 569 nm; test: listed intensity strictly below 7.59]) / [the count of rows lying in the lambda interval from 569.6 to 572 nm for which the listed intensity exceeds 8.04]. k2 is 11.0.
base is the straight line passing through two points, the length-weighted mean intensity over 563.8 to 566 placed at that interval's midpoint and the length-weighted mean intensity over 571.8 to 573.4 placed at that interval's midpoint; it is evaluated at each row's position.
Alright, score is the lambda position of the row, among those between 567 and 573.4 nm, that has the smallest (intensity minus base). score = 570.90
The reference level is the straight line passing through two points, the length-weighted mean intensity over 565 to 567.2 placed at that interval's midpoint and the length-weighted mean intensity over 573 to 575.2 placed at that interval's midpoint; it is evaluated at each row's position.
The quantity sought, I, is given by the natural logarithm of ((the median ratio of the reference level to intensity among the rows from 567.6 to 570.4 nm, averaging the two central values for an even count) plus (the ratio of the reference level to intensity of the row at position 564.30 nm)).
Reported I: 0.700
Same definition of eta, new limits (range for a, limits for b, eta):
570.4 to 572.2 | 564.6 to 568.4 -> 0.8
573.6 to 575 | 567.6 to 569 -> 0.0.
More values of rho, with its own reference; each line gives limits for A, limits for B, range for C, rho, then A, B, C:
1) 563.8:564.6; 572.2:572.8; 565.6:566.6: 0.63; 0.20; 0.31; 0.32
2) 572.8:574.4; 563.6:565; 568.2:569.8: 0.42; 0.18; 0.07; 0.24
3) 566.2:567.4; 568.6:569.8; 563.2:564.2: 0.52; 0.26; 0.34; 0.18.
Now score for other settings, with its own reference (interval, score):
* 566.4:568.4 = 567.10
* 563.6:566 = 565.90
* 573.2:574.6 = 573.70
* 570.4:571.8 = 570.90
